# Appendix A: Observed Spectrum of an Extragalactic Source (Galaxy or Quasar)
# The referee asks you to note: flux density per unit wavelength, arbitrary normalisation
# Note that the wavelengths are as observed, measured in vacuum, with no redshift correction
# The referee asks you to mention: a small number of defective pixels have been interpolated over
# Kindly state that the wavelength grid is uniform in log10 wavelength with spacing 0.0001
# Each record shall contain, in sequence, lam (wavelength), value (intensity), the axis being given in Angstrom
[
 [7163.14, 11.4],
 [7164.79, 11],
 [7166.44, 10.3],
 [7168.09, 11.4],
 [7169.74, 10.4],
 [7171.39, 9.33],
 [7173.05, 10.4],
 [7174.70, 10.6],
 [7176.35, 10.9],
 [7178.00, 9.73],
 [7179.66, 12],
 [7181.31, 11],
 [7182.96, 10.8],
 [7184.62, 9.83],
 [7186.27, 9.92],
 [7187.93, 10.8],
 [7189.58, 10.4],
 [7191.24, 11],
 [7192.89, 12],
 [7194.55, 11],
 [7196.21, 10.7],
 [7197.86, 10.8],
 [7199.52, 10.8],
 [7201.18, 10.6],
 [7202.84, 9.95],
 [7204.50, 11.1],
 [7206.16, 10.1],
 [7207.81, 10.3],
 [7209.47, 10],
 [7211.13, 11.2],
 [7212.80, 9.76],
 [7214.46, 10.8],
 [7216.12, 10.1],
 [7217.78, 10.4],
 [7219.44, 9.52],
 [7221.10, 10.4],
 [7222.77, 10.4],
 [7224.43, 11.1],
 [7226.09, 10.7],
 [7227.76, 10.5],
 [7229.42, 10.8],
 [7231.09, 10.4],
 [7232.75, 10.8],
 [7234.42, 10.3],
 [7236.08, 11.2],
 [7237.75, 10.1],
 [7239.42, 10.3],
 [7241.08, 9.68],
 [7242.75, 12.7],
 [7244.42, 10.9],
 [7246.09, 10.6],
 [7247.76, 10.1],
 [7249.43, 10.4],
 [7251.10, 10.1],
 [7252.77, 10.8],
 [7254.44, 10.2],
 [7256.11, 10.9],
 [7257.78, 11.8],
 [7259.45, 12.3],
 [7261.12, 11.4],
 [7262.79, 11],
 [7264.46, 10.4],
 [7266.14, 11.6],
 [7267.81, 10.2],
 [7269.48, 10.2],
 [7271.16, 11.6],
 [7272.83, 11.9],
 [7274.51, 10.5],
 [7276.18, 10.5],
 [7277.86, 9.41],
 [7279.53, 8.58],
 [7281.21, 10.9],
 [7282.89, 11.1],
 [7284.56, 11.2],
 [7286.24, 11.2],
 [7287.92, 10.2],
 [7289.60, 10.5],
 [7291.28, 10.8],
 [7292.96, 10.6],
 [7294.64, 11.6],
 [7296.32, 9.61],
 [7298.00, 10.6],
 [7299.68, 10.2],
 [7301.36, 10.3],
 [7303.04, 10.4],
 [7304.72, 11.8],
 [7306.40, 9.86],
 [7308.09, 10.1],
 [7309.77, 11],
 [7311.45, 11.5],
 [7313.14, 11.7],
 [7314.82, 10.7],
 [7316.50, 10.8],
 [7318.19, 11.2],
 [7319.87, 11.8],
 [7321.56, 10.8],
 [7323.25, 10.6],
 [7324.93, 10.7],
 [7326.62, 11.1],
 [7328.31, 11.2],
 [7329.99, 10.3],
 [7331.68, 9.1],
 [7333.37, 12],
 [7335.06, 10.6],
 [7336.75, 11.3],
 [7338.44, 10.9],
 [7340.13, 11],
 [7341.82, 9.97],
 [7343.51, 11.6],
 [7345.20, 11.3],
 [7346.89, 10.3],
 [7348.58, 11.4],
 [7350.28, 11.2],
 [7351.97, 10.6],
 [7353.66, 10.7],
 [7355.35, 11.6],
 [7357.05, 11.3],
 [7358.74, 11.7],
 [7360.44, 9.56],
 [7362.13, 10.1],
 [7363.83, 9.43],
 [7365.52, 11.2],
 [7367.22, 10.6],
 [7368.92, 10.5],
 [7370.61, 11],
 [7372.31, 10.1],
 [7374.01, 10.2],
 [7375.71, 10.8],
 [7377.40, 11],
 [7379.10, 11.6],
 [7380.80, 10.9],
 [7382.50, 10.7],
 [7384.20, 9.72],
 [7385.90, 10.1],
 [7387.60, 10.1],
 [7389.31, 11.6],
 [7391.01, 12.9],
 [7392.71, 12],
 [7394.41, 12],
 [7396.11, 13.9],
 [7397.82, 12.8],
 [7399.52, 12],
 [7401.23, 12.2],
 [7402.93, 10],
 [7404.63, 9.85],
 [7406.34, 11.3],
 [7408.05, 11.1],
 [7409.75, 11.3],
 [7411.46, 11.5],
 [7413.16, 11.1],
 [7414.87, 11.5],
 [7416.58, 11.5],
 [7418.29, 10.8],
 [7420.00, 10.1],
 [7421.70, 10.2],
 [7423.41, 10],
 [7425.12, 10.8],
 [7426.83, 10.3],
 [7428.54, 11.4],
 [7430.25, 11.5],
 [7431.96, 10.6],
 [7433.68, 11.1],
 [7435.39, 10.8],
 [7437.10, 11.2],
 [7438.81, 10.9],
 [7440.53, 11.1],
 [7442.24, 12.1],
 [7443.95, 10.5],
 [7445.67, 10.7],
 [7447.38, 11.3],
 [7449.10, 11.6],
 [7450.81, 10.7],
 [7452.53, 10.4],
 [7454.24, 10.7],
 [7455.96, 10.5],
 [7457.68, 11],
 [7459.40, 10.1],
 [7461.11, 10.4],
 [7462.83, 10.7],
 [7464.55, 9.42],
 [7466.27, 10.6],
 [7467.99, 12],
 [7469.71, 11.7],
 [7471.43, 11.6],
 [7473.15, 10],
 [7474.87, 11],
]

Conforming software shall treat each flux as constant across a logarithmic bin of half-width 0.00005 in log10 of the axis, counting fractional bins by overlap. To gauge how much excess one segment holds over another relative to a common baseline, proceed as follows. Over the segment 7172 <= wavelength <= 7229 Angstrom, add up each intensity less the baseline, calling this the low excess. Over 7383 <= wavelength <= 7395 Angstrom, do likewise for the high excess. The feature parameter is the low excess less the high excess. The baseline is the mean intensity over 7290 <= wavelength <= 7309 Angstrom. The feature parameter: -3.2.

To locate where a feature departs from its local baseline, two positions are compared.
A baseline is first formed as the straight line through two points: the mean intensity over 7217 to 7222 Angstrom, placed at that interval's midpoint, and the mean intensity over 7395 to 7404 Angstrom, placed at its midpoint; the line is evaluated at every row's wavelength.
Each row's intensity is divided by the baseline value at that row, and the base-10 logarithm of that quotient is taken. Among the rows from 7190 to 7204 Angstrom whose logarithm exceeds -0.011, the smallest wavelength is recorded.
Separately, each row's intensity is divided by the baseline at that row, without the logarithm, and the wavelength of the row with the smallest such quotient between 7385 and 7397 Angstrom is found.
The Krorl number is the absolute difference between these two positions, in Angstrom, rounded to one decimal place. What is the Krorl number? 196.4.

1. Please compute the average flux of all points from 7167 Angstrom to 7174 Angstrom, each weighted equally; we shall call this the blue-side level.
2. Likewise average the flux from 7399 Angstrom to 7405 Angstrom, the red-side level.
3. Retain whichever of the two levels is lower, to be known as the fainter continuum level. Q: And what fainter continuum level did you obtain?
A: 10.4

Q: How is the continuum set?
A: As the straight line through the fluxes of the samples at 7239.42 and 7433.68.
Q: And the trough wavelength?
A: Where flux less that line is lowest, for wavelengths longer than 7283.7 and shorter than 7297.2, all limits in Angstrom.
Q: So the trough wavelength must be 7296.32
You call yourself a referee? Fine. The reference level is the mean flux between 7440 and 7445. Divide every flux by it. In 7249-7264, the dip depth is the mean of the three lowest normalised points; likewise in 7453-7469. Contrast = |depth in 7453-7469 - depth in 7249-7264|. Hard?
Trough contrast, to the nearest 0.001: 0.023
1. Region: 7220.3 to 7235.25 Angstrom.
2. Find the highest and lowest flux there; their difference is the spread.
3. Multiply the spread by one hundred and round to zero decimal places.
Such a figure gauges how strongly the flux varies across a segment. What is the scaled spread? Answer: 80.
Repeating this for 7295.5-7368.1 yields 290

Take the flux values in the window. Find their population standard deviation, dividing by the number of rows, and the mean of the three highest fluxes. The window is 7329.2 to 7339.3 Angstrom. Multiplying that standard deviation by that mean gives 10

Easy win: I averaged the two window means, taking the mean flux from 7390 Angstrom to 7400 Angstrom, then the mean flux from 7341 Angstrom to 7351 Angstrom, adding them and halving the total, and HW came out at 11.8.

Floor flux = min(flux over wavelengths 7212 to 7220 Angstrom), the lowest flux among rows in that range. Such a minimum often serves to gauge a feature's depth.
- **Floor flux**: 9.52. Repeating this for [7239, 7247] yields 9.68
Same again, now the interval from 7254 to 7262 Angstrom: 10.2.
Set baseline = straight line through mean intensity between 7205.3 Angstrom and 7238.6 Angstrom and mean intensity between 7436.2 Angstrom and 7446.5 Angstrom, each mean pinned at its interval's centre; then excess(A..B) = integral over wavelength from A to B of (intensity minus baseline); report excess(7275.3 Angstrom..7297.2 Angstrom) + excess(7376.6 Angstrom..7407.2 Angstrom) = 9.9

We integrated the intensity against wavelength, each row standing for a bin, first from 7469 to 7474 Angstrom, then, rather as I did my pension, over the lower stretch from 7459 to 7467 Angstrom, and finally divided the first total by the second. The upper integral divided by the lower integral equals 0.7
